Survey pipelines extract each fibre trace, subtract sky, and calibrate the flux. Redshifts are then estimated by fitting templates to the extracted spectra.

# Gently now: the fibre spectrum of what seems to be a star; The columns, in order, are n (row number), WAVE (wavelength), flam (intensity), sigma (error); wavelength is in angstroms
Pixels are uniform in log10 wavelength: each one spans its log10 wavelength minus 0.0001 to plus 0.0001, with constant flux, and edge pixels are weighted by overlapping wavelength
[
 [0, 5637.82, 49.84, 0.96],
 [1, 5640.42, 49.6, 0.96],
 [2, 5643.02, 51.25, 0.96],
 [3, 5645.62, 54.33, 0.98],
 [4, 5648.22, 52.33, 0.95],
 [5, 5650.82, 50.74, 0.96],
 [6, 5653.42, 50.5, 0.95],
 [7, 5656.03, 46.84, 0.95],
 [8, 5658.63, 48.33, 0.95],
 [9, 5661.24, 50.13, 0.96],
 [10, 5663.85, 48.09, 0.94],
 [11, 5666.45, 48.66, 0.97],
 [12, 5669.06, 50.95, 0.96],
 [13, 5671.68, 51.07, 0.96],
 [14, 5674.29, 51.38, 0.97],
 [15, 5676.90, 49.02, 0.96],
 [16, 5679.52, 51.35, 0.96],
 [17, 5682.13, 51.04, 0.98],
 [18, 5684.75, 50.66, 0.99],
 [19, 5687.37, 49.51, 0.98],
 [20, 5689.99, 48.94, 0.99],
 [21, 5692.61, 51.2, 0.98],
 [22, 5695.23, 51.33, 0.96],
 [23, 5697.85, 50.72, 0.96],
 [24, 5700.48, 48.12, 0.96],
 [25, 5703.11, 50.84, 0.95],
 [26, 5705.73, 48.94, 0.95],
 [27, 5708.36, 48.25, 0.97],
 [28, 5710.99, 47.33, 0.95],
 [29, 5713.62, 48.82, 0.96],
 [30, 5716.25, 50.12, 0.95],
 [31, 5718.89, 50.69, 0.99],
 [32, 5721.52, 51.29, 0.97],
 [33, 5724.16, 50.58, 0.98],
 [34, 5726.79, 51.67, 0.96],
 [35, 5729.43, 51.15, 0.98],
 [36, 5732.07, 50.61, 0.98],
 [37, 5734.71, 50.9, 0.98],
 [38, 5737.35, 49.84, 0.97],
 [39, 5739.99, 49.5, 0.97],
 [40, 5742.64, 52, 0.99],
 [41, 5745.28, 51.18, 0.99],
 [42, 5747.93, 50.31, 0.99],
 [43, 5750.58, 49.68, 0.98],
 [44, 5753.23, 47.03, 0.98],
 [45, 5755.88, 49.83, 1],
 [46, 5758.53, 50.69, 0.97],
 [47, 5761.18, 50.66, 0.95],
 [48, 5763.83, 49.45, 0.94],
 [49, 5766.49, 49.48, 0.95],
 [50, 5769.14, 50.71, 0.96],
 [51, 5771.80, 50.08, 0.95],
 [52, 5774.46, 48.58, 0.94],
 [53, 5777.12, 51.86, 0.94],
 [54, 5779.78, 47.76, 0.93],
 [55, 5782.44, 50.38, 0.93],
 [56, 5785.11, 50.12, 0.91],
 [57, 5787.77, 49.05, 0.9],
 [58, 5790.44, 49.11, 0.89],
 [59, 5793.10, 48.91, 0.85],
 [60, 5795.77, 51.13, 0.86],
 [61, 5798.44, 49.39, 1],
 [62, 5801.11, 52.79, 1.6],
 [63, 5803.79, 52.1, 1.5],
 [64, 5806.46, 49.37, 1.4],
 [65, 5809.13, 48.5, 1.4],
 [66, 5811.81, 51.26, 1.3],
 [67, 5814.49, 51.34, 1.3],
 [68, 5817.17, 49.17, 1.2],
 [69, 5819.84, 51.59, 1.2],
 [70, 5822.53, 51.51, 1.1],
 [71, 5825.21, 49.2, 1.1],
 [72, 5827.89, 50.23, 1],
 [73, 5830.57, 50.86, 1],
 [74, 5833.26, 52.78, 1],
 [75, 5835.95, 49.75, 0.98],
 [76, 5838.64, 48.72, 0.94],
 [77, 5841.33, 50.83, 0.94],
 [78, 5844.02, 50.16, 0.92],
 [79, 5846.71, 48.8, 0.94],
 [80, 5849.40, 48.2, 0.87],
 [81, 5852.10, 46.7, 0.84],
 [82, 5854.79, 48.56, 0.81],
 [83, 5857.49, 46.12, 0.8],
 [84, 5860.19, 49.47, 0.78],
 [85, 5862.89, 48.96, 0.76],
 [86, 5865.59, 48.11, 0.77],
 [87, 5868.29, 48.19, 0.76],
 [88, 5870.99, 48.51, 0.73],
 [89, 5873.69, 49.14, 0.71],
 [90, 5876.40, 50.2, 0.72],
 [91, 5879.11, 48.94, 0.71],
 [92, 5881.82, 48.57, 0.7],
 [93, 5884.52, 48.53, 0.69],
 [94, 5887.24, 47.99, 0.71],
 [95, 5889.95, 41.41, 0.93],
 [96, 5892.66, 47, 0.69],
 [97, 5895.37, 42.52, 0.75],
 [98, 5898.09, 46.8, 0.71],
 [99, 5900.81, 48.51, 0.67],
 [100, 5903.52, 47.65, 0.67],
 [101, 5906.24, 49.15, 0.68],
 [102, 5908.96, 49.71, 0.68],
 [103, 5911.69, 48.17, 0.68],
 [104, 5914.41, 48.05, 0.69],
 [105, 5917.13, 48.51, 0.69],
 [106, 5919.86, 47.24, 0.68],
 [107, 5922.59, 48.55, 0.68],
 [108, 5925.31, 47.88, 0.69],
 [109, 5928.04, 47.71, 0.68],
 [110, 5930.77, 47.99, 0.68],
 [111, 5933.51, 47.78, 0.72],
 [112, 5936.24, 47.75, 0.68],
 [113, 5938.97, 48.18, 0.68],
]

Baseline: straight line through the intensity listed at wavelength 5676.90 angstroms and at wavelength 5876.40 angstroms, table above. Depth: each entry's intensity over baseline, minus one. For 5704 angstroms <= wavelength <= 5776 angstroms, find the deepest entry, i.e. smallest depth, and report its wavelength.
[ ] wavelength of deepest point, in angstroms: 5753.23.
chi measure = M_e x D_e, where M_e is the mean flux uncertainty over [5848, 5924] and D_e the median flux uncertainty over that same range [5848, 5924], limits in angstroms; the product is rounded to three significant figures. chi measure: 0.521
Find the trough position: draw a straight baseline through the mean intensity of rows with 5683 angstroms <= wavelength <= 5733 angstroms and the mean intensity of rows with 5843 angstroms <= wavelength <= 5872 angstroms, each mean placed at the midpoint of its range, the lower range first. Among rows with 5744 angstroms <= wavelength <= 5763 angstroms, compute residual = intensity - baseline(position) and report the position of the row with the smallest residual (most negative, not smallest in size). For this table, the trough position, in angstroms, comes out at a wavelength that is 5753.23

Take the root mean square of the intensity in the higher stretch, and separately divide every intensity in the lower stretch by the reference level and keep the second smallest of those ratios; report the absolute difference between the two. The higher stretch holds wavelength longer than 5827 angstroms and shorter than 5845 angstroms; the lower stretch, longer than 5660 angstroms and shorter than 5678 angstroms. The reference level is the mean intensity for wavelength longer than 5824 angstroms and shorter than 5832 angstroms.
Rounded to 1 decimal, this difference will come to 49.5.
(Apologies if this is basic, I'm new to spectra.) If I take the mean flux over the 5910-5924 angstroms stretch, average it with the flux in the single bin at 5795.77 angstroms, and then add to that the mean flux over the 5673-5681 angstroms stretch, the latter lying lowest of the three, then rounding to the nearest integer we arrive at 100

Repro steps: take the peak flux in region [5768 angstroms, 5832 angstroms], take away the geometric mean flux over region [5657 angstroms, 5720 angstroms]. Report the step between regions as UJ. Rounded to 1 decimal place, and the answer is 3.0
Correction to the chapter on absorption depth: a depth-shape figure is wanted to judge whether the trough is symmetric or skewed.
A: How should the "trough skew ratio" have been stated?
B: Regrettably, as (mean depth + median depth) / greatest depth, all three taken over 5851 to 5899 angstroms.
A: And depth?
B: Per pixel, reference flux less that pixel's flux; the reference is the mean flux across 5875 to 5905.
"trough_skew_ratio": 0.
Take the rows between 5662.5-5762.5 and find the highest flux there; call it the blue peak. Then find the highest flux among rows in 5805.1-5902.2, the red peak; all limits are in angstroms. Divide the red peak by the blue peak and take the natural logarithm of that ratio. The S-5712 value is 0.015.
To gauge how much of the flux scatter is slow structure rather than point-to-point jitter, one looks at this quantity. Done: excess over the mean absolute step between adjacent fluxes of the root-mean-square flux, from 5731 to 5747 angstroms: 49.7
